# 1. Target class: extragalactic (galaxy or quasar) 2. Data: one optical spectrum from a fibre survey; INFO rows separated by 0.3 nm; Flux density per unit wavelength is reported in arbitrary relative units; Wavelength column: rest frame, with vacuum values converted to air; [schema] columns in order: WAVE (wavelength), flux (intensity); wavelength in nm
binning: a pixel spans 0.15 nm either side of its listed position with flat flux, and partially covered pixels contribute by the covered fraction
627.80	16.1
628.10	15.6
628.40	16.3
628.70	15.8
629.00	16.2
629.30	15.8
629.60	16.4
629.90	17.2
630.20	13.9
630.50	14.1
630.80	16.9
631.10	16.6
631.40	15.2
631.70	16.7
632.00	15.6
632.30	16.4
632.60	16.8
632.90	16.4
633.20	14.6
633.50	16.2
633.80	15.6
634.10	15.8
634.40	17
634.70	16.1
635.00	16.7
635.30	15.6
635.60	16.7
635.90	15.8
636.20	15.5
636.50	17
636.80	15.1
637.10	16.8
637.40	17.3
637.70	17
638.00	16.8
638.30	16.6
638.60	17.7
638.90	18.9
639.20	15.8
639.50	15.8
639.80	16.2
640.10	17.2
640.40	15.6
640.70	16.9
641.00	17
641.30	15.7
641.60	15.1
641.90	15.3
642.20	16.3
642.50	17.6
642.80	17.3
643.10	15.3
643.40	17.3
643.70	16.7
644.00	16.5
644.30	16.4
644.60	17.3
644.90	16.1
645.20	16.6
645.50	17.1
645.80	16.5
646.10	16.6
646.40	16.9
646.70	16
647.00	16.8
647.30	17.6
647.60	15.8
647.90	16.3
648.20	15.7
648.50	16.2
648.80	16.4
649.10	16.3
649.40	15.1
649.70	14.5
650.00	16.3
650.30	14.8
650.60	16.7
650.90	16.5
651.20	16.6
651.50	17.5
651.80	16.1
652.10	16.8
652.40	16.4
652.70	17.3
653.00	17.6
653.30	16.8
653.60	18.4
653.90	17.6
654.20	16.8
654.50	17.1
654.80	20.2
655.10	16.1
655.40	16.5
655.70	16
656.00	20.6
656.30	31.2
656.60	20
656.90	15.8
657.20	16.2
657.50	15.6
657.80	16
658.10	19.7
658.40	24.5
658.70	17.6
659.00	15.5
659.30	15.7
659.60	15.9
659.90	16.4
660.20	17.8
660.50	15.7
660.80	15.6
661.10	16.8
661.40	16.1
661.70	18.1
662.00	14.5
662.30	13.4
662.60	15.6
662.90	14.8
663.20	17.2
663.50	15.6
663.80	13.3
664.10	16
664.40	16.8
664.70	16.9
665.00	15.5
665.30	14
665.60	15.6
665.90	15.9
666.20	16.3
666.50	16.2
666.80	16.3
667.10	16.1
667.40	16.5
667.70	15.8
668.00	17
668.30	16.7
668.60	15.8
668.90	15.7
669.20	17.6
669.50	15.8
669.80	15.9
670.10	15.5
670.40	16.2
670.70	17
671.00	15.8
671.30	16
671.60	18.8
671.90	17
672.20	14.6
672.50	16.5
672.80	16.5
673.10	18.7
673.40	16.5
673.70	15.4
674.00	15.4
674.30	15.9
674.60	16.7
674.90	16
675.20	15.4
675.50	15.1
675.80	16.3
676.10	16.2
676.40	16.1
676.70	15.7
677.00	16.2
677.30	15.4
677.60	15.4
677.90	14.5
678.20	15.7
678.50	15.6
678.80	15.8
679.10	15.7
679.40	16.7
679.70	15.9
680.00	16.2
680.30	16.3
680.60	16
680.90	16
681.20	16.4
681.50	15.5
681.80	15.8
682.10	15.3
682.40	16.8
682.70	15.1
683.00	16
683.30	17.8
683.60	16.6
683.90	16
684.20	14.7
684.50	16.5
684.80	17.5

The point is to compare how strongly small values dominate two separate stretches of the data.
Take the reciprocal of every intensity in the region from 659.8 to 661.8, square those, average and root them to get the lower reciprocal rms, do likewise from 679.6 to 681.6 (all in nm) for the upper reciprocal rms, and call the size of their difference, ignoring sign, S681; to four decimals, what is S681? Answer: 0.0020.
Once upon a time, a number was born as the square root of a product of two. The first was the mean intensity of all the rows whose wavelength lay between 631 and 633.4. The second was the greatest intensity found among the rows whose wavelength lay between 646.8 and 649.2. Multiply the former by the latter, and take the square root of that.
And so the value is 16.8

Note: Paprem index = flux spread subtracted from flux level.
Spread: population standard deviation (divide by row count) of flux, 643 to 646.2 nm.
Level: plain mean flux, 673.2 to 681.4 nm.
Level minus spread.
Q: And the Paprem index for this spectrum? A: 15.3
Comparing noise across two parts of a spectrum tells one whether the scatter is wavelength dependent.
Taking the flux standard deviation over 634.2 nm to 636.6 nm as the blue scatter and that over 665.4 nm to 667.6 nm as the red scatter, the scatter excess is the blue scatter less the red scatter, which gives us 0.3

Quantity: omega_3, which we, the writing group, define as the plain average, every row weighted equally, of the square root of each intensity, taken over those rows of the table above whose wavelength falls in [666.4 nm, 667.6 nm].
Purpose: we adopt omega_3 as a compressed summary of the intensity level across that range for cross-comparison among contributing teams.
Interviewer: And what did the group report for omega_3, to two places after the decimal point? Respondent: 4.03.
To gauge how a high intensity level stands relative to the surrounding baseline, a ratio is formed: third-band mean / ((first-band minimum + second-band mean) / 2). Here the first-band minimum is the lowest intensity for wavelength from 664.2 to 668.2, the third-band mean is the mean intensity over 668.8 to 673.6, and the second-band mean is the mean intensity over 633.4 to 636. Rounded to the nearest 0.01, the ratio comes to 1.09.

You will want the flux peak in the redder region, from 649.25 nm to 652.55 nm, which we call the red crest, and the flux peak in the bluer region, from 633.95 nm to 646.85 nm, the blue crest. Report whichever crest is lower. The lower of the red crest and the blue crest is 17.5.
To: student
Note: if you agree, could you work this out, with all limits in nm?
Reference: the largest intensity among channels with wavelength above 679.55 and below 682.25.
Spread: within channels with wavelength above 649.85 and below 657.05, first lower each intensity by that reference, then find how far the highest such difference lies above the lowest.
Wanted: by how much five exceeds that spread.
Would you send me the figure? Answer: -11.4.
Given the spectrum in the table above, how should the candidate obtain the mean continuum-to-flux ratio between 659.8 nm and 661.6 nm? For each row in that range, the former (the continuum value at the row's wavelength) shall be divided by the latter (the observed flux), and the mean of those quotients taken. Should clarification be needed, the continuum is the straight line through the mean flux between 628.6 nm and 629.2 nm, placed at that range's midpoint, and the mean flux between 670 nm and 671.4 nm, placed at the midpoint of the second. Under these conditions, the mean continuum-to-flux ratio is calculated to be 0.98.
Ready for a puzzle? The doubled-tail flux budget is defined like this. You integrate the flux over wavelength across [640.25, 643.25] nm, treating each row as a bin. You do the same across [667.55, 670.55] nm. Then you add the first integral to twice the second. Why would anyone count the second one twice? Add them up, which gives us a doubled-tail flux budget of 146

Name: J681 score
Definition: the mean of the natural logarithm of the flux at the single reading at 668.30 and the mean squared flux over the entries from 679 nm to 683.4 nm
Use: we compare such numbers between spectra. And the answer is 131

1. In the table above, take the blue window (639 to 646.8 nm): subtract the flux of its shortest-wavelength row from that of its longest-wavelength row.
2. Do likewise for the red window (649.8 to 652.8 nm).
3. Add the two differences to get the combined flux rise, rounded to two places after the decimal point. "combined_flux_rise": 1.20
